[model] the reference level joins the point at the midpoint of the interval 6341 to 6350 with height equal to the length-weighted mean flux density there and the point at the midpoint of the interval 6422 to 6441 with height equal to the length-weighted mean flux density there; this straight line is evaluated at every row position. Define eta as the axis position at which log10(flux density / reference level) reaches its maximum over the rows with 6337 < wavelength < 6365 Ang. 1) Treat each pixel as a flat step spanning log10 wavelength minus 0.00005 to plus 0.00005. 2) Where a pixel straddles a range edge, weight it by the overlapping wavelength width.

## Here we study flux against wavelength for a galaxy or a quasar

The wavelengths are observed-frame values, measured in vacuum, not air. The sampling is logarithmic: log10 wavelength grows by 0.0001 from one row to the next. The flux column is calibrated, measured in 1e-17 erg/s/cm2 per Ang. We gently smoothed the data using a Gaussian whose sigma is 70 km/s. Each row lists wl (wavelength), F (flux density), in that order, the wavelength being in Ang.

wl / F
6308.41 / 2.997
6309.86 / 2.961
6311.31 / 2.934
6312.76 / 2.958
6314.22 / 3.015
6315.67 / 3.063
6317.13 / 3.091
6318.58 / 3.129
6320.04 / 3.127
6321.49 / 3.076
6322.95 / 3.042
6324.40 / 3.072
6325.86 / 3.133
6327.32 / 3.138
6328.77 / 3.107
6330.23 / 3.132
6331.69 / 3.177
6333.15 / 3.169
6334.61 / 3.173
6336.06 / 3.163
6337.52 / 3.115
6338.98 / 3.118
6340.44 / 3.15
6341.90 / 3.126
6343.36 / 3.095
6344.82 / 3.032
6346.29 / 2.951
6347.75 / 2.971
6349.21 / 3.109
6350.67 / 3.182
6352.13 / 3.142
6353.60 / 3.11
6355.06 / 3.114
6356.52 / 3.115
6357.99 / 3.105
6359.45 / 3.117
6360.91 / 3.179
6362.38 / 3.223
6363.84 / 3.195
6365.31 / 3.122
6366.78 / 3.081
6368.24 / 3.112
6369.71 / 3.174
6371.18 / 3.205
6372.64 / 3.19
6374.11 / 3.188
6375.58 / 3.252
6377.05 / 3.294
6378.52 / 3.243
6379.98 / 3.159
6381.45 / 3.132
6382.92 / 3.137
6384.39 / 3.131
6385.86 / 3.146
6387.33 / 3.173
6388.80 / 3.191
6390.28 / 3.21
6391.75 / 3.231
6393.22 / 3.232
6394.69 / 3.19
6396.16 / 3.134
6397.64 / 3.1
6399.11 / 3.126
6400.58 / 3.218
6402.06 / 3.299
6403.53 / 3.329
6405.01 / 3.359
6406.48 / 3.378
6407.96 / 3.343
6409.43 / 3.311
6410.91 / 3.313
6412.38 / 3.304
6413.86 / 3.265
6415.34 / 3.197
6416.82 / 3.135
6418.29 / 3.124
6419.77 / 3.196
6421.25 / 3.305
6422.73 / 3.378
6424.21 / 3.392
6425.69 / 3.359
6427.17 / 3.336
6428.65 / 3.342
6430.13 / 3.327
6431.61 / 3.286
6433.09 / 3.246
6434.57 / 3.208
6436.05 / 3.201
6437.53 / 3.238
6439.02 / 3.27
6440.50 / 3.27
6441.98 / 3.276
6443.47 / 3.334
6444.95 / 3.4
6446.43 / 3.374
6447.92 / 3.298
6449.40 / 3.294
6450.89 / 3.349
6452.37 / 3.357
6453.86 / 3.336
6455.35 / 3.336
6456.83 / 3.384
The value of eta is 6362.38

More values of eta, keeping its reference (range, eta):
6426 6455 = 6444.95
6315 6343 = 6331.69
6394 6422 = 6406.48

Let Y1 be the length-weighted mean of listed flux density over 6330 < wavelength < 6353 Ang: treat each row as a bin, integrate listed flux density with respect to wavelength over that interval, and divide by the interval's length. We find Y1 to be 3.11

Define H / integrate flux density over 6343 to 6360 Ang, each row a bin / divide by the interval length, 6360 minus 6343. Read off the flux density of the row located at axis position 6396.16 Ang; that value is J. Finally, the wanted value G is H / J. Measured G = 0.98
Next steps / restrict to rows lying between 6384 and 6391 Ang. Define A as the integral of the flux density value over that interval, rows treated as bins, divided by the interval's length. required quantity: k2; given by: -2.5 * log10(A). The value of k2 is -1.252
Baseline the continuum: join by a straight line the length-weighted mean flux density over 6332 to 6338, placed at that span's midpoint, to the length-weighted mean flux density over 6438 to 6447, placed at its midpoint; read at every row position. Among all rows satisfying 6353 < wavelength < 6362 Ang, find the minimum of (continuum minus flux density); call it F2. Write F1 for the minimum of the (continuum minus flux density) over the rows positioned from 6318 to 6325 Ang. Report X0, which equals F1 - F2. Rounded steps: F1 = 0.008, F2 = 0.02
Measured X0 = -0.01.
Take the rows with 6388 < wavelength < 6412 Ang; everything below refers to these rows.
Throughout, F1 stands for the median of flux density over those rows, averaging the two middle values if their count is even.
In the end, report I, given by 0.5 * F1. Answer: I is 1.62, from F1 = 3.23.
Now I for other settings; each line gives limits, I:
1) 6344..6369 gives 1.56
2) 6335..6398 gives 1.57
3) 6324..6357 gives 1.56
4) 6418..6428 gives 1.67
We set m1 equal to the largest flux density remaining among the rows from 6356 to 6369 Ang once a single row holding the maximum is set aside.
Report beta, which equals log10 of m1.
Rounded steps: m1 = 3.195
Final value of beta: 0.504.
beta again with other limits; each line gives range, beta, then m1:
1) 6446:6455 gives 0.526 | 3.357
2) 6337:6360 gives 0.498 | 3.15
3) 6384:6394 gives 0.509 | 3.231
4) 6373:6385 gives 0.512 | 3.252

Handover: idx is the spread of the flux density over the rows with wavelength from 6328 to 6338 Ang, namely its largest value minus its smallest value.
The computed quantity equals 0.07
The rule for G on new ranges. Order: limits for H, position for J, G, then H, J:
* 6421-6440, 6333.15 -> 1.04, 3.30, 3.169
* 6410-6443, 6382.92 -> 1.04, 3.27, 3.137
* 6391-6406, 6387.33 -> 1.02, 3.23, 3.173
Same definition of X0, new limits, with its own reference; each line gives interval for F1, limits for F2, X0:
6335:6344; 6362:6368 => 0.02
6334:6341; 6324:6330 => -0.02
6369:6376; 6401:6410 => 0.08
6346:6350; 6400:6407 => 0.19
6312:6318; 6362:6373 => 0.07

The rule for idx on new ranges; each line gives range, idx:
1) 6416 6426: 0.27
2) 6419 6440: 0.20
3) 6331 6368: 0.27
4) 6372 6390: 0.16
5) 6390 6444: 0.29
